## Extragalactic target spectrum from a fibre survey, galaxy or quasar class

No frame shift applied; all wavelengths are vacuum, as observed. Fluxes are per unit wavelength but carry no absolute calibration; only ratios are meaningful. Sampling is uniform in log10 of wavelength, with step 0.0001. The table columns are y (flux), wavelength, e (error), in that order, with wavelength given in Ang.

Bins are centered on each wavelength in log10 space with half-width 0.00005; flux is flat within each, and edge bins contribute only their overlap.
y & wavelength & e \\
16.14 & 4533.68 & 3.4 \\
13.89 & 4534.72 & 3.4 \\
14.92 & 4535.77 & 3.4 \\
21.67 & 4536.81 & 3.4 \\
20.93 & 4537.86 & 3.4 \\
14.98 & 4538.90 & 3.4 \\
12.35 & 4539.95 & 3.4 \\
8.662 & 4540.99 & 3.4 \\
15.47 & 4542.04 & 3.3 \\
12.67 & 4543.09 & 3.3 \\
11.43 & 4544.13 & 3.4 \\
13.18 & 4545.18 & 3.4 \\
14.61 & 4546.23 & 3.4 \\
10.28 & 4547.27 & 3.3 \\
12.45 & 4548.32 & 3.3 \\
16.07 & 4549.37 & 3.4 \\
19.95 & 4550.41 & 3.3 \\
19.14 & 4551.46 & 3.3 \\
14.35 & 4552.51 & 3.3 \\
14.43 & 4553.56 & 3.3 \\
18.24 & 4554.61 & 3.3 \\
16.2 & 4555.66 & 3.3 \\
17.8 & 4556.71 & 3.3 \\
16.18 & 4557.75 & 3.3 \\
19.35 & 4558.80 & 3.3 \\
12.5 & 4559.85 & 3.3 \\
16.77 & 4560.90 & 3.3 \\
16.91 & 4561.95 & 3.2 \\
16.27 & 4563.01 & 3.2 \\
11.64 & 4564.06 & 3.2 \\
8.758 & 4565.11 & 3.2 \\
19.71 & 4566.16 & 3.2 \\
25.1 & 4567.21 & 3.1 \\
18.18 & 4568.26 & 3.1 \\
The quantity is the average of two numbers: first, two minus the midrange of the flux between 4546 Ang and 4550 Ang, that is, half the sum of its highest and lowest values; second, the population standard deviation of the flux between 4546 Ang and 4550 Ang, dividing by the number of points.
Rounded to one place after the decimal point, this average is -4.5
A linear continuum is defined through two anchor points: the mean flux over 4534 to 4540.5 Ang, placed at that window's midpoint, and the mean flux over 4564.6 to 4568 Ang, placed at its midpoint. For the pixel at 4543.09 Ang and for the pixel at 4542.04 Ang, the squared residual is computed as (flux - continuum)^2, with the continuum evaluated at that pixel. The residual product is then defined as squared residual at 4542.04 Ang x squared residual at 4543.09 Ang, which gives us 24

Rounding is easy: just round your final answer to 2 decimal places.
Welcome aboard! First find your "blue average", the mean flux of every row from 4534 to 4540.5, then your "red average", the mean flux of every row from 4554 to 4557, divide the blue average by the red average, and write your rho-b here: 0.95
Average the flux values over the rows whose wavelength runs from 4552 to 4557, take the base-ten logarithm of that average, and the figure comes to 1.21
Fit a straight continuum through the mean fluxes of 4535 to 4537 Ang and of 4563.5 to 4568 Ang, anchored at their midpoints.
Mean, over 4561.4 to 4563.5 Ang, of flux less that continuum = 0.1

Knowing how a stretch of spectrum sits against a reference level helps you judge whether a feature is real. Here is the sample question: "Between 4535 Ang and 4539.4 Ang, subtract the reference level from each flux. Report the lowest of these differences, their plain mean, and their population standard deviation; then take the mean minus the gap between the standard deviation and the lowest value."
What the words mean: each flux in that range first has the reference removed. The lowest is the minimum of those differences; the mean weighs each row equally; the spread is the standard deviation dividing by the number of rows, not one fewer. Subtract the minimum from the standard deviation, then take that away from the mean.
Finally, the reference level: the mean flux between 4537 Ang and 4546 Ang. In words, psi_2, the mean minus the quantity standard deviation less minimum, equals 2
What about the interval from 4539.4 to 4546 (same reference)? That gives -9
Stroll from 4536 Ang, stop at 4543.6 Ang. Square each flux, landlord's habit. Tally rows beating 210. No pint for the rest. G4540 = 4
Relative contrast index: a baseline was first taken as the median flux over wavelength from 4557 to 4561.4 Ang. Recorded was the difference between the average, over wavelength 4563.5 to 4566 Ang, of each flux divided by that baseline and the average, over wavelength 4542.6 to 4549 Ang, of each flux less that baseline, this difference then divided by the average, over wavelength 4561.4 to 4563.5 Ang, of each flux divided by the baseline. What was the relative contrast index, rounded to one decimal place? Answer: 4.6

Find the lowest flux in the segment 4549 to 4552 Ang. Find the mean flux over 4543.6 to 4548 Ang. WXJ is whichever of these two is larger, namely 16.1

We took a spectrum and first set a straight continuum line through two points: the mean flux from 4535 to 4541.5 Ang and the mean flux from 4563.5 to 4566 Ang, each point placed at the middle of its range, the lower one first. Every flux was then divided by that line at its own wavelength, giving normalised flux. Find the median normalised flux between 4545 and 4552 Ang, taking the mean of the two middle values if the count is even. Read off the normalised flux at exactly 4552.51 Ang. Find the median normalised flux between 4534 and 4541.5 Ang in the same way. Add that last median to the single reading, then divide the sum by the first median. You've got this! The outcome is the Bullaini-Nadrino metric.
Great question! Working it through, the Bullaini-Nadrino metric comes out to 1.97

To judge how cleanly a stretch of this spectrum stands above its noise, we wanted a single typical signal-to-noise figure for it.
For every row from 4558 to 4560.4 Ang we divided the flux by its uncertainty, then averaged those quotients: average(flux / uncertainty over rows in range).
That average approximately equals 4.8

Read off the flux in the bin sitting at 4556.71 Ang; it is 17.8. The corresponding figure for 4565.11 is 8.758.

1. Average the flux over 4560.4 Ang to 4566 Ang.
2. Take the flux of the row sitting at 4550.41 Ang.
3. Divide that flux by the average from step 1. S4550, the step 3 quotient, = 1.4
